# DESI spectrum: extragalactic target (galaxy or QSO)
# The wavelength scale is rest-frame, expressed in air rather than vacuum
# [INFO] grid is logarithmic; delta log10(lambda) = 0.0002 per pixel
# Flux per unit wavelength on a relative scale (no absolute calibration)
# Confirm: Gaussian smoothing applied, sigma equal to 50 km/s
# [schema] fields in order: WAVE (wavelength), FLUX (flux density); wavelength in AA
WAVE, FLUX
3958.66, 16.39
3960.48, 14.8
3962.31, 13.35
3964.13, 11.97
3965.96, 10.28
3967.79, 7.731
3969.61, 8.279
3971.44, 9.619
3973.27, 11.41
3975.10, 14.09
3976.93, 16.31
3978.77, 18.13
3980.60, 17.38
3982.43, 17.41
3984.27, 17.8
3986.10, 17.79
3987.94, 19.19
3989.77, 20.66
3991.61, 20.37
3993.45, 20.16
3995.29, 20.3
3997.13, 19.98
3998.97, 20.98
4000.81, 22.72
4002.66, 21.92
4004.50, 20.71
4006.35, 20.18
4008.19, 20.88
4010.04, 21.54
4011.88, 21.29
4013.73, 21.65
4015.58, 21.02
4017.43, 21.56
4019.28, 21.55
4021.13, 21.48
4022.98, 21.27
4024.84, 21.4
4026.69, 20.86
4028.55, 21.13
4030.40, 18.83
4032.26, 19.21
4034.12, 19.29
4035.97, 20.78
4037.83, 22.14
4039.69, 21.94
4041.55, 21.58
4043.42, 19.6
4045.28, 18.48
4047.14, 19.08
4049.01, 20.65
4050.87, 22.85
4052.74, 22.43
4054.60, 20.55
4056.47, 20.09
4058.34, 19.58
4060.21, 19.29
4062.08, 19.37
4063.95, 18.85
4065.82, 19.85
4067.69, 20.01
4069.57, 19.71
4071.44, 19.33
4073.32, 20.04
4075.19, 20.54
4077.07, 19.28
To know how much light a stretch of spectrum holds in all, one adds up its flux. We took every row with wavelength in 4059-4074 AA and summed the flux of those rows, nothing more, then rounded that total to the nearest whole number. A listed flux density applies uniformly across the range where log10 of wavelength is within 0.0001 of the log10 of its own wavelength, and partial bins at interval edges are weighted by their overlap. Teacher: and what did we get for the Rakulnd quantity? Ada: 156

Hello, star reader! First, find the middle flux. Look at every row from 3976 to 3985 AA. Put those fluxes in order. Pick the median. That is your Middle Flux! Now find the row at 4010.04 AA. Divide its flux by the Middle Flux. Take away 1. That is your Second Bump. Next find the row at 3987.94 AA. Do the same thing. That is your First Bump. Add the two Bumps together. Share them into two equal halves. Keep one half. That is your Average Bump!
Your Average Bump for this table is 0.17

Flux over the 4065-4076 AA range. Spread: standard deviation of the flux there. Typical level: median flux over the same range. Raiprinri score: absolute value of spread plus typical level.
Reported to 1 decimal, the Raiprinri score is 20.3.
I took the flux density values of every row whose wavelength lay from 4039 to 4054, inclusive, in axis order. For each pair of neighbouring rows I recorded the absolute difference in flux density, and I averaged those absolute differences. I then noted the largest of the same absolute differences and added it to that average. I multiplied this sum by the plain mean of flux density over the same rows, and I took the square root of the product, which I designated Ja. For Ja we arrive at 8.4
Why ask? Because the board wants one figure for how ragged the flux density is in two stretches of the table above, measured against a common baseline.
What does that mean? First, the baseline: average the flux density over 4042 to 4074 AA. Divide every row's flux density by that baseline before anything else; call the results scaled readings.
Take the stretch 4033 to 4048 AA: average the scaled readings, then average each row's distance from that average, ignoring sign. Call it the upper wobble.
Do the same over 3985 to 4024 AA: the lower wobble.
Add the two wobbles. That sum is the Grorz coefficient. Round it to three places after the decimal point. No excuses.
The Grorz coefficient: 0.101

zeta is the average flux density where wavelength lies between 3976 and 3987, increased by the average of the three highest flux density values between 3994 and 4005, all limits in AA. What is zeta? 39.3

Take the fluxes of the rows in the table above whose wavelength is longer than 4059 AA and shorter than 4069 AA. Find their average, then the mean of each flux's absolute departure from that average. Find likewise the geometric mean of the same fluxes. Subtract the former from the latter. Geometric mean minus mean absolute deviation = 19.1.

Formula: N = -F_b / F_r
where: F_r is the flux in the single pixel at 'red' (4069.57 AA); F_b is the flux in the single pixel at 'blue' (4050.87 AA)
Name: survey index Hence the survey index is -1.16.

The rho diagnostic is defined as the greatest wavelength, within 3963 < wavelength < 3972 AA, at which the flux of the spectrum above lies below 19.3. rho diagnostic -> 3971.44 AA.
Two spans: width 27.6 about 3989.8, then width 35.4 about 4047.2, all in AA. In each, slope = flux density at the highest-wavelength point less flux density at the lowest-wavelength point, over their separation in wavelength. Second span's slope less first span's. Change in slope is -0.22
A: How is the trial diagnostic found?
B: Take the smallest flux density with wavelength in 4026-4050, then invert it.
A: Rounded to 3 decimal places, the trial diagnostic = 0.054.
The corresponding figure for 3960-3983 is 0.129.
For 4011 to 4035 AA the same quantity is 0.053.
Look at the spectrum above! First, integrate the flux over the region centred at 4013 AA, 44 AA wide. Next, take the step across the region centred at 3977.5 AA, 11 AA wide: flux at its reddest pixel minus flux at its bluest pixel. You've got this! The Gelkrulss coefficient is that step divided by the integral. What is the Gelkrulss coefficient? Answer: 0.0065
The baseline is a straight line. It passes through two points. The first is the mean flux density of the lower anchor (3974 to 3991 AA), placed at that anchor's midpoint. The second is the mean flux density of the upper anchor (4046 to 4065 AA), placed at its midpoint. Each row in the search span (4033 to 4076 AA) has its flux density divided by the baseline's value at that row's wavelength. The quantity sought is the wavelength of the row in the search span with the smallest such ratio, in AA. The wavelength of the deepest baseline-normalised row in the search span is 4063.95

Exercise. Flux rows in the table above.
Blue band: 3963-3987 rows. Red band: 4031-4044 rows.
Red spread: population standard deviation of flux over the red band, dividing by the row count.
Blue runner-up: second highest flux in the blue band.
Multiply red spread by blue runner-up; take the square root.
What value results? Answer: 4.6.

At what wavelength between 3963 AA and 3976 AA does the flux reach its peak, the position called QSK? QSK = 3975.10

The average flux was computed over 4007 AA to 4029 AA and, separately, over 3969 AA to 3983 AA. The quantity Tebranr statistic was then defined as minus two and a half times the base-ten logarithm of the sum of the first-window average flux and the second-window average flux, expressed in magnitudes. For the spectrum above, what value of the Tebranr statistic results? -3.87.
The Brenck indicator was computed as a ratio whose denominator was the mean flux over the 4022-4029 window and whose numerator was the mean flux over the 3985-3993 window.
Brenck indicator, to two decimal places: 0.92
